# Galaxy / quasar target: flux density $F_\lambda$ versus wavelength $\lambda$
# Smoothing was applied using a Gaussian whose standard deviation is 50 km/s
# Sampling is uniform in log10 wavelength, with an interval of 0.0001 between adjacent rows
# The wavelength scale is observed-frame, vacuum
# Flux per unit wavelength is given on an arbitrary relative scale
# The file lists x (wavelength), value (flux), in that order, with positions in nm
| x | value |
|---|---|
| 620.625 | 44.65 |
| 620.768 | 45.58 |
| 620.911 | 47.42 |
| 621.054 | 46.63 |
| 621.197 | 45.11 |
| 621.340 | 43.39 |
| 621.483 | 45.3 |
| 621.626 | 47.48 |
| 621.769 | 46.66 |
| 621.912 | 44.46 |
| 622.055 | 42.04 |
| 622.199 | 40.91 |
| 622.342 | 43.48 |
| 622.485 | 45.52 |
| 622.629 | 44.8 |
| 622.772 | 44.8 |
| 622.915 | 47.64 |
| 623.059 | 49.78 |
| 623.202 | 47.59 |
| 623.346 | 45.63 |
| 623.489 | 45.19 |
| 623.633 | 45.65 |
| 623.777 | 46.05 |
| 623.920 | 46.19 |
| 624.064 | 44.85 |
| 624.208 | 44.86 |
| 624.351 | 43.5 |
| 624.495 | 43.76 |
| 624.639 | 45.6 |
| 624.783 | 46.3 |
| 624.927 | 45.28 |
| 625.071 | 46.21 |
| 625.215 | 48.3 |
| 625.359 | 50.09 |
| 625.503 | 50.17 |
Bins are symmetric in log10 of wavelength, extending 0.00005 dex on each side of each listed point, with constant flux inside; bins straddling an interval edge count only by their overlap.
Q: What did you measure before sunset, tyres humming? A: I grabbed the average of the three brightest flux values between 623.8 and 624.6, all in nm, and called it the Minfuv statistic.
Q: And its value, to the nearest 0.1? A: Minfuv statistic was 45.3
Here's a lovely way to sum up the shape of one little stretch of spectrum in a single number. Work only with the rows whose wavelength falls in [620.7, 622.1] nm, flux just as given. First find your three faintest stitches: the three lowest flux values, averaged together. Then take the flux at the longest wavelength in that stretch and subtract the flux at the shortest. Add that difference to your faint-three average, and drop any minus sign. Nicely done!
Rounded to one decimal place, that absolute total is 39.8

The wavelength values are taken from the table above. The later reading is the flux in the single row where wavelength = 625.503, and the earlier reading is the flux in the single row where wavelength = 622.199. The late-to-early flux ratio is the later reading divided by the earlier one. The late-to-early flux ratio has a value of 1.23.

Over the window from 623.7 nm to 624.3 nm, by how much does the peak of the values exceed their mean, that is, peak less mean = 0.7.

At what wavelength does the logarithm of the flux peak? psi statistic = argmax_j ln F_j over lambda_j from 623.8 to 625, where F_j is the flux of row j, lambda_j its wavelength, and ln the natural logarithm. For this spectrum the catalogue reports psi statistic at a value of 624.783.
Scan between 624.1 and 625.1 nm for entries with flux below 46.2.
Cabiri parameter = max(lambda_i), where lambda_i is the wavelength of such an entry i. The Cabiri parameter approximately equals 624.927 nm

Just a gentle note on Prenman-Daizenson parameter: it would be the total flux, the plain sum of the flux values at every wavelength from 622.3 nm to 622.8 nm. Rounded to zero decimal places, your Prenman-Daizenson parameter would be 179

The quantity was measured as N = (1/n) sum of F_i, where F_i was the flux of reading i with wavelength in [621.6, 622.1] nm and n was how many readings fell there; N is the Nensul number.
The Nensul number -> 45.2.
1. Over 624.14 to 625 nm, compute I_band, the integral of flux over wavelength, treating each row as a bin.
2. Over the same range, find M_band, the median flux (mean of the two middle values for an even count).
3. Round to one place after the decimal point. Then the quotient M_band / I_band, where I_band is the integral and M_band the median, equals 1.2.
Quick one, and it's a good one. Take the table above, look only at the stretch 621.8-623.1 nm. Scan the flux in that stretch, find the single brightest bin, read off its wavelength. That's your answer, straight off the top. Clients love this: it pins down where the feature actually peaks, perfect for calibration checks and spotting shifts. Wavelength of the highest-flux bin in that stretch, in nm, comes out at 623.059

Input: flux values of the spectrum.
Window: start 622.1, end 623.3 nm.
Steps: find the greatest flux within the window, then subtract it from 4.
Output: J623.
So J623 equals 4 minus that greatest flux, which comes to -45.8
